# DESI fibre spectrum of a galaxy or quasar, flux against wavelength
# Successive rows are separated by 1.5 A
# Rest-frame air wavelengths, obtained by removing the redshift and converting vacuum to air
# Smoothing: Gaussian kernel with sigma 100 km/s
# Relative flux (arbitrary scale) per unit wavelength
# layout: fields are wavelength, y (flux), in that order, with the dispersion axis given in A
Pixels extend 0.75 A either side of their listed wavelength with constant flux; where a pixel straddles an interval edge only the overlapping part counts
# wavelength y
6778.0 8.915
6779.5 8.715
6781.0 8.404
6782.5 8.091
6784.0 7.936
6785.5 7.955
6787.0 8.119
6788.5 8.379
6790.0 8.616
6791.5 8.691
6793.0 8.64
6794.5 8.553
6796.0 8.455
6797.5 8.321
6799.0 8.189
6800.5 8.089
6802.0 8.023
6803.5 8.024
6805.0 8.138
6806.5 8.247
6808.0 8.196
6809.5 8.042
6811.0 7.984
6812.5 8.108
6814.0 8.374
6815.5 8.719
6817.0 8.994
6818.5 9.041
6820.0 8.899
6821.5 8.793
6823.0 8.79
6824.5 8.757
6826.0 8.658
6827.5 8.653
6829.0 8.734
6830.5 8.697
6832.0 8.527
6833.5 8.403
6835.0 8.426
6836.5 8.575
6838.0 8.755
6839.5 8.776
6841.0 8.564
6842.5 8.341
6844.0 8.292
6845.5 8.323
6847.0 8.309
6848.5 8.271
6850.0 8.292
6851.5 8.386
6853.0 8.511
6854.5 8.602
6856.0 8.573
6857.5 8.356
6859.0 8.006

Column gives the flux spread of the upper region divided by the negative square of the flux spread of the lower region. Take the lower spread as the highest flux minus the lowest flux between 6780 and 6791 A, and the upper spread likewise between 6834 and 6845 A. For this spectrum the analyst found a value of -1.0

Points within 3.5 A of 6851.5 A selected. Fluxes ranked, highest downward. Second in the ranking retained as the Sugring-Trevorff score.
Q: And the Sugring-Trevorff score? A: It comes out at 8.511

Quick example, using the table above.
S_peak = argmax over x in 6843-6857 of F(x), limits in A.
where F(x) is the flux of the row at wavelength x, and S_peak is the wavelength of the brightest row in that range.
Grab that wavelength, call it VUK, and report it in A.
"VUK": 6854.5 A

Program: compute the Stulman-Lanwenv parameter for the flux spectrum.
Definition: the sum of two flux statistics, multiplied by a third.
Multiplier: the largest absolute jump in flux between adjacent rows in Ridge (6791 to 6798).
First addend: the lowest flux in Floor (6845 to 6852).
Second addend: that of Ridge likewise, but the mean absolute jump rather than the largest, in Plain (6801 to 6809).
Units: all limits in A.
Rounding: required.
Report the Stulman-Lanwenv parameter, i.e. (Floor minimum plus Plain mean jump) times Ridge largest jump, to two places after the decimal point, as 1.12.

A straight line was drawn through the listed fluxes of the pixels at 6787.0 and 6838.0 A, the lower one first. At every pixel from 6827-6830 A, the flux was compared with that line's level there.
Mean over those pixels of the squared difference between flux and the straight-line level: 0.005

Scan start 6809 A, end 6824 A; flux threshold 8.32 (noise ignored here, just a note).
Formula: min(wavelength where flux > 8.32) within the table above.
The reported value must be 6814.0 A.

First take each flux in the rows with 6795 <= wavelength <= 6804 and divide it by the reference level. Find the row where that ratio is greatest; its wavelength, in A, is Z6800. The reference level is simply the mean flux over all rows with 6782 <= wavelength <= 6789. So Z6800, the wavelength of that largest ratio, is 6796.0 A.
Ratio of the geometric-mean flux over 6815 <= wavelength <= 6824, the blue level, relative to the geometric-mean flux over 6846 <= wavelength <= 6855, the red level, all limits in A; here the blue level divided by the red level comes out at 1.06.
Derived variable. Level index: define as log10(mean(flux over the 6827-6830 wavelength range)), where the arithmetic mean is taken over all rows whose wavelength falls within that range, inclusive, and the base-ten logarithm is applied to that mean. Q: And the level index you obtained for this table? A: 0.939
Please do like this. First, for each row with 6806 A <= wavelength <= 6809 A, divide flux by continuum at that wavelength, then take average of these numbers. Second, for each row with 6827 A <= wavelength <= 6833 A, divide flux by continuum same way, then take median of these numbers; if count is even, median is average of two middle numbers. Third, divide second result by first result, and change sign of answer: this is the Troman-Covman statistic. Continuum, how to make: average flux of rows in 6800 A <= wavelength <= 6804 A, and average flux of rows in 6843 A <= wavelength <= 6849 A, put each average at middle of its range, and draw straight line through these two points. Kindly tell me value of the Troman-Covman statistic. -1.04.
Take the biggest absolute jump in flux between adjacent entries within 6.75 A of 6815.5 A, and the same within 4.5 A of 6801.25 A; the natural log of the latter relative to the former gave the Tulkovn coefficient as -1.0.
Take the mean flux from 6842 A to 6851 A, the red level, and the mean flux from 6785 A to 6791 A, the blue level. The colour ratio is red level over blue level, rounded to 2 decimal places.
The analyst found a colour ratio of 1.00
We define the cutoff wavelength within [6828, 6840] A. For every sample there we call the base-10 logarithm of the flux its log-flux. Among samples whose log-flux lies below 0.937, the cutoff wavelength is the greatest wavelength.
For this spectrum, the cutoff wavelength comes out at 6836.5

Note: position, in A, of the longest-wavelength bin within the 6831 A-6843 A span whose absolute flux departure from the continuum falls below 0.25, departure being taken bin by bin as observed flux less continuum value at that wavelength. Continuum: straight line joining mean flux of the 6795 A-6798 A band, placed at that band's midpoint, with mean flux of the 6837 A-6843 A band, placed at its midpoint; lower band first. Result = 6841.0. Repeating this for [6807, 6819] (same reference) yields 6815.5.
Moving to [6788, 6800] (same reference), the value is 6799.0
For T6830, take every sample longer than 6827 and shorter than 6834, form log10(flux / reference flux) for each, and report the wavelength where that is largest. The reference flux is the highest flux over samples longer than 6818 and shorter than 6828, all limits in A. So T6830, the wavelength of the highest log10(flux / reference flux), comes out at 6829.0 A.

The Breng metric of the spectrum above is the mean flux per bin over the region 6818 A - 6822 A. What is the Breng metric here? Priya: 8.91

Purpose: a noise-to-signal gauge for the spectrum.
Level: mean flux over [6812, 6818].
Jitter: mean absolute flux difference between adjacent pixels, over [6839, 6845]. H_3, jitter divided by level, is 0.019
